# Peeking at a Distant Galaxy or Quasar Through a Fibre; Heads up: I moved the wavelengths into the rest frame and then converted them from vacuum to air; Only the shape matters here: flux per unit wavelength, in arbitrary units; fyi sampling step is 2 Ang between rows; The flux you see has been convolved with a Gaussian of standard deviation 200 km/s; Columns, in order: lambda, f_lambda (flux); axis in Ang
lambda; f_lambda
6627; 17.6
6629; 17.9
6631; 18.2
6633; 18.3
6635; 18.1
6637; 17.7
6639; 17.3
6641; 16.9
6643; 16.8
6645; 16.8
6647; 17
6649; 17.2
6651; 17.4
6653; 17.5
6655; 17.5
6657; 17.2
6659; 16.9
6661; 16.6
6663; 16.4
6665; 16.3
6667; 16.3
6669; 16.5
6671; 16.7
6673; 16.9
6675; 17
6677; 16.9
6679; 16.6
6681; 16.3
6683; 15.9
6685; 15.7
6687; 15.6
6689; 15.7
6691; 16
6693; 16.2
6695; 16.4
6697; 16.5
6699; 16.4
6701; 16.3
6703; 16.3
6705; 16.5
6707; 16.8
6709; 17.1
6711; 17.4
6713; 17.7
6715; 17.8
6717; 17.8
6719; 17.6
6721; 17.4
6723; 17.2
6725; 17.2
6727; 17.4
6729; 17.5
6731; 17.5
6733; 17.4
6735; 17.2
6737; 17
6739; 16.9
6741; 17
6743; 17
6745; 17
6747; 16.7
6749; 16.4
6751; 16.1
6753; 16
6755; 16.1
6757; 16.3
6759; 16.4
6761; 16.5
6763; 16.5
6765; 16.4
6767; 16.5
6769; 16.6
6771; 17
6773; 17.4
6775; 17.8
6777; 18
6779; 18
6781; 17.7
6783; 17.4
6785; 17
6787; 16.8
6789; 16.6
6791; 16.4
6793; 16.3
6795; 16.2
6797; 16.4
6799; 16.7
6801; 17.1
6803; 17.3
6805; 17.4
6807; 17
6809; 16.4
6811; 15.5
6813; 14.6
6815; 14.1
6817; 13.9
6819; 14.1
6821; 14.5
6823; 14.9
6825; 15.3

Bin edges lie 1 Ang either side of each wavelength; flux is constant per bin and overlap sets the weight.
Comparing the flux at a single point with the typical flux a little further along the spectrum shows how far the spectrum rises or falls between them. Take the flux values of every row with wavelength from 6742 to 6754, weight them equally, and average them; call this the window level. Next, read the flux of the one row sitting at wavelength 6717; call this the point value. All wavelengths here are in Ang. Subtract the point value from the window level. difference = -1.3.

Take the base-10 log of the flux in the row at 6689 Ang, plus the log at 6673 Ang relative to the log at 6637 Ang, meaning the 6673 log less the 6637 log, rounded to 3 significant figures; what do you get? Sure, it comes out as 1.18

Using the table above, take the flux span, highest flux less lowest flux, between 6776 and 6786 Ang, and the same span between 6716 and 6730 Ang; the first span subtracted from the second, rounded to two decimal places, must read -0.40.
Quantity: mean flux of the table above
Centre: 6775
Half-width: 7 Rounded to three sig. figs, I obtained 17.5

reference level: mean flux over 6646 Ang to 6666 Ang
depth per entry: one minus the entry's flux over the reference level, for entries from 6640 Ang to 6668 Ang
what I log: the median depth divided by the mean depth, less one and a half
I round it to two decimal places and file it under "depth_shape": -0.33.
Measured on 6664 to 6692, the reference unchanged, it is -0.48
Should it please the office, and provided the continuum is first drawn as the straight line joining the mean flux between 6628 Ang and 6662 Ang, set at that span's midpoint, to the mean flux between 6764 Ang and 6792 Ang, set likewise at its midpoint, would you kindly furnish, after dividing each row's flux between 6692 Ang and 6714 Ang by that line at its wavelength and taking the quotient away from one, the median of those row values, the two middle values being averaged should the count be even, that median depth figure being 0.0446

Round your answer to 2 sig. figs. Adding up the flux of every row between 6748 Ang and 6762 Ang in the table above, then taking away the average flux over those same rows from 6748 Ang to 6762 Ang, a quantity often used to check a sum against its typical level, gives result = 98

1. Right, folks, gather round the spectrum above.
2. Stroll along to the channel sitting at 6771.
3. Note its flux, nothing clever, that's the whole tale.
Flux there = 17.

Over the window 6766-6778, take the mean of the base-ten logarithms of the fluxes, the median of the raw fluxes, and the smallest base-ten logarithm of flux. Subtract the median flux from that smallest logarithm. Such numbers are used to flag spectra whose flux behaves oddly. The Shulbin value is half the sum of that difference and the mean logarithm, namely -7.37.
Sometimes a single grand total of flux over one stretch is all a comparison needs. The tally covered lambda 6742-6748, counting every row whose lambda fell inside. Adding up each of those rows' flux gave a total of 50.7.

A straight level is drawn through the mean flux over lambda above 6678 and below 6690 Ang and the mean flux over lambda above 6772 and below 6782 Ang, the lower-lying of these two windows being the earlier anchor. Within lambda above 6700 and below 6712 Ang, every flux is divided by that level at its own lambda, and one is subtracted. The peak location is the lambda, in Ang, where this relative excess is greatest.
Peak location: 6711 Ang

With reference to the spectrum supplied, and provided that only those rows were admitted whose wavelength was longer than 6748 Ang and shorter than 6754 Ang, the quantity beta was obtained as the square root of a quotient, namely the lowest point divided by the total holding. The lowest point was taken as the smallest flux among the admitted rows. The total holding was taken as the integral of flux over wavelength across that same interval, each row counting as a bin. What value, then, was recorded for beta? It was 0.4061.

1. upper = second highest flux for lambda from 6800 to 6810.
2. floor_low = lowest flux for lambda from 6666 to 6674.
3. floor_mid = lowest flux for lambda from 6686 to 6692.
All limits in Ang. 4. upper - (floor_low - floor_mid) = 16.6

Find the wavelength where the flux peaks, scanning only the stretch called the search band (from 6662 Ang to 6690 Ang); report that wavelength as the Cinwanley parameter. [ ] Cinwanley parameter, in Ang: 6675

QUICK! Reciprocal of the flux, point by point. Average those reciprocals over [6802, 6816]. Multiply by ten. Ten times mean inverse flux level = 0.627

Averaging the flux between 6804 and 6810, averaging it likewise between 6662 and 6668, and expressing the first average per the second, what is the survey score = 1.04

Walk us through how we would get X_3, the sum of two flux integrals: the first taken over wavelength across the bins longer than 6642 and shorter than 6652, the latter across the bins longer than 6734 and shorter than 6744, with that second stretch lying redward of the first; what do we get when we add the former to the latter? 341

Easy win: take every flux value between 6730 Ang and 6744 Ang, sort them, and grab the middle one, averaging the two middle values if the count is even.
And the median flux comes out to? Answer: 17.0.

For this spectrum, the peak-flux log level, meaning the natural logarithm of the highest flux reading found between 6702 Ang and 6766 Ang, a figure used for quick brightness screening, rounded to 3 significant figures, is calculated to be 2.88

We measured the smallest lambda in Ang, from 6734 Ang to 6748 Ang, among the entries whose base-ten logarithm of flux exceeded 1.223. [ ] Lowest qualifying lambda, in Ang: 6735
